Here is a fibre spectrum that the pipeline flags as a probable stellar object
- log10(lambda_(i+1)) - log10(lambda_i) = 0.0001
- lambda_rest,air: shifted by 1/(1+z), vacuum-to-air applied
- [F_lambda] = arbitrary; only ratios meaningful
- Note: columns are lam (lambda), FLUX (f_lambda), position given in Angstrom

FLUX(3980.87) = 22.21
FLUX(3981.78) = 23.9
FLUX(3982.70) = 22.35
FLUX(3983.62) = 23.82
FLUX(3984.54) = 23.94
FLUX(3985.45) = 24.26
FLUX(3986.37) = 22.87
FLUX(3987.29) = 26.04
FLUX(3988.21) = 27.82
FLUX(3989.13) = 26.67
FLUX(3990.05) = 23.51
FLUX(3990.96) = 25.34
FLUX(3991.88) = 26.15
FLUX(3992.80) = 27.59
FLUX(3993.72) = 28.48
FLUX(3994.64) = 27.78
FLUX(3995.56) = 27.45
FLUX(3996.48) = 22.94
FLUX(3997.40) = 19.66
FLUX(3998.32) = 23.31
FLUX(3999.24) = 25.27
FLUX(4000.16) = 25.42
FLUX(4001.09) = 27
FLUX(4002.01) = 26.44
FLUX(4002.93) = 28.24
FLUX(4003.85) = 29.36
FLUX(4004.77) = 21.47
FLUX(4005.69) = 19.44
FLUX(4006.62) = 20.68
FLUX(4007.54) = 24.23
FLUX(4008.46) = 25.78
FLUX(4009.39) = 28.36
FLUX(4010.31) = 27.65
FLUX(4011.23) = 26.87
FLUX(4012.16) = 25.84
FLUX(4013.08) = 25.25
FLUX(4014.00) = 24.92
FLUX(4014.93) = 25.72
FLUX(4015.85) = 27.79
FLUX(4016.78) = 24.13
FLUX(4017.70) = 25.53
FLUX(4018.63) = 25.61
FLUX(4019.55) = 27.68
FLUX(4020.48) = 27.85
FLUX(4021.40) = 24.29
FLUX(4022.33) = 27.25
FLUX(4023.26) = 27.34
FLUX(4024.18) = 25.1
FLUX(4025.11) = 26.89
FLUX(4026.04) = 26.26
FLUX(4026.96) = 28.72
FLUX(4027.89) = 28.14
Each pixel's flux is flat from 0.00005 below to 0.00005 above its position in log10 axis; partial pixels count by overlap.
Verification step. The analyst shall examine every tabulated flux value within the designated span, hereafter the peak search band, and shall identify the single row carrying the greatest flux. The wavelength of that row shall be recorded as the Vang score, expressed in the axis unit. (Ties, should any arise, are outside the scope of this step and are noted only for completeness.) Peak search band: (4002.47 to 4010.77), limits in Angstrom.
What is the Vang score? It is 4003.85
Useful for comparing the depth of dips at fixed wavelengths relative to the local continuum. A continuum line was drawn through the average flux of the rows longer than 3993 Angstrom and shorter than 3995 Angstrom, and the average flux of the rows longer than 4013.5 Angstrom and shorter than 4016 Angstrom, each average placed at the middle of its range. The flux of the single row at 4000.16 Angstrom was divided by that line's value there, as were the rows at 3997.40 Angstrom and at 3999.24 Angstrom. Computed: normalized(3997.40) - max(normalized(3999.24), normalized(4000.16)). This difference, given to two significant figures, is -0.22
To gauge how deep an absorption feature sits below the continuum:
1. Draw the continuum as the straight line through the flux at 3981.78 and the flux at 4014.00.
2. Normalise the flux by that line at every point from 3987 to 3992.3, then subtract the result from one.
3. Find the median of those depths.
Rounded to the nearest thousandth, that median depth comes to -0.081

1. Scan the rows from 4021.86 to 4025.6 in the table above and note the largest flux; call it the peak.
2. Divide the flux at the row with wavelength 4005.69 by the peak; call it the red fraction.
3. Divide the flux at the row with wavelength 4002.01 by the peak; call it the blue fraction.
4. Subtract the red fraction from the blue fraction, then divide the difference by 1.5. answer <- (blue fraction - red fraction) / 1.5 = 0.17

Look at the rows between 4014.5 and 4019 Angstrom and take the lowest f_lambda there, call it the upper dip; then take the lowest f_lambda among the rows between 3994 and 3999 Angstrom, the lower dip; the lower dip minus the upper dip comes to -4.5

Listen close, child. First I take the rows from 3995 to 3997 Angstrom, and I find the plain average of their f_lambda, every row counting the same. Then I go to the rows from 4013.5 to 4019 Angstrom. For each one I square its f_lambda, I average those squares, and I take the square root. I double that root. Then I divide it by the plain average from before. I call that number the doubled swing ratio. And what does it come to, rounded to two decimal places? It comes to 2.04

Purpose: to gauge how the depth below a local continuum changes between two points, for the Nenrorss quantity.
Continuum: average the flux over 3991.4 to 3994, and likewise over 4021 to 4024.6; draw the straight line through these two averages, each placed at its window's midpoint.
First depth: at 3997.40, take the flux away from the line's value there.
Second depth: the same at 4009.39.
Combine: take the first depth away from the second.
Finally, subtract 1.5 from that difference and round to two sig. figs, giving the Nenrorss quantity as -11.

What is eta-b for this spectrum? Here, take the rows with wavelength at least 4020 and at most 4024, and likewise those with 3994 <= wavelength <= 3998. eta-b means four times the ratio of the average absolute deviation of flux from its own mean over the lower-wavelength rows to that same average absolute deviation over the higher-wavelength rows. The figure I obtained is 11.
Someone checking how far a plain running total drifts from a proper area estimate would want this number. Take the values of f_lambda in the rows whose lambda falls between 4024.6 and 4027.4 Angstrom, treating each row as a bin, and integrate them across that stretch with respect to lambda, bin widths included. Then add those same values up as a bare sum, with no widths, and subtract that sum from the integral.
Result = -6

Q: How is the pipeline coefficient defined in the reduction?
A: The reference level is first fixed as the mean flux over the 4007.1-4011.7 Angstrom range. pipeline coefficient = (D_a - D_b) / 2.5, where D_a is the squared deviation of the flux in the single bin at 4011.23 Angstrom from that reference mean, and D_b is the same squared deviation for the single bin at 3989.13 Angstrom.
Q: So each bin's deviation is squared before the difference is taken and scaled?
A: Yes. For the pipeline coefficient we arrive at 0.03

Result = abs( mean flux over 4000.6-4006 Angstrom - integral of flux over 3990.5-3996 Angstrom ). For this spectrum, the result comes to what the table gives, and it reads 124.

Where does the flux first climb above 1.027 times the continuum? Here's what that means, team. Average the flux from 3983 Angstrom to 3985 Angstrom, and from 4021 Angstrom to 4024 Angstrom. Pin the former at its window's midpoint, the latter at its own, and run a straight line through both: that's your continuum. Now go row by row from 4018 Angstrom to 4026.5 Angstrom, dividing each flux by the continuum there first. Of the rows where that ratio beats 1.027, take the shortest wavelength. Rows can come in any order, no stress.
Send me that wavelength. 4019.55 Angstrom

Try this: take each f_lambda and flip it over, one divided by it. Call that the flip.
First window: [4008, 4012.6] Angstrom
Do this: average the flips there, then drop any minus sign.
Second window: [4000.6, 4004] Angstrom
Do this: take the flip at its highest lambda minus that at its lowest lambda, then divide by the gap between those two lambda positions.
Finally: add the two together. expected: 0.036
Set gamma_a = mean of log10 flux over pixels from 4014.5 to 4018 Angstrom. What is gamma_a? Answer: 1.41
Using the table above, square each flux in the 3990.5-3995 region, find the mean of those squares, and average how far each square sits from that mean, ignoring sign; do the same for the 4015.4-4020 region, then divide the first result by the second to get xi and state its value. 0.9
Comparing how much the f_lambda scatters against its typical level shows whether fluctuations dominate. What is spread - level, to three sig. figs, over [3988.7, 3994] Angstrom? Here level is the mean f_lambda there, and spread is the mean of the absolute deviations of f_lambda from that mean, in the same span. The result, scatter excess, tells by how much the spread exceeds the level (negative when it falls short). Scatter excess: -25.0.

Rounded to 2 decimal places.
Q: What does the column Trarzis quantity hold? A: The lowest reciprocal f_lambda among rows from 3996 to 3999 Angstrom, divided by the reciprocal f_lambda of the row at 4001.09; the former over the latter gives 1.16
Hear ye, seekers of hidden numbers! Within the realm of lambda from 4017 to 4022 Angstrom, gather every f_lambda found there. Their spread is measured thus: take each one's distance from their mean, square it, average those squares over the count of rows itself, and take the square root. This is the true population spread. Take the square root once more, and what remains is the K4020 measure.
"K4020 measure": 1.17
